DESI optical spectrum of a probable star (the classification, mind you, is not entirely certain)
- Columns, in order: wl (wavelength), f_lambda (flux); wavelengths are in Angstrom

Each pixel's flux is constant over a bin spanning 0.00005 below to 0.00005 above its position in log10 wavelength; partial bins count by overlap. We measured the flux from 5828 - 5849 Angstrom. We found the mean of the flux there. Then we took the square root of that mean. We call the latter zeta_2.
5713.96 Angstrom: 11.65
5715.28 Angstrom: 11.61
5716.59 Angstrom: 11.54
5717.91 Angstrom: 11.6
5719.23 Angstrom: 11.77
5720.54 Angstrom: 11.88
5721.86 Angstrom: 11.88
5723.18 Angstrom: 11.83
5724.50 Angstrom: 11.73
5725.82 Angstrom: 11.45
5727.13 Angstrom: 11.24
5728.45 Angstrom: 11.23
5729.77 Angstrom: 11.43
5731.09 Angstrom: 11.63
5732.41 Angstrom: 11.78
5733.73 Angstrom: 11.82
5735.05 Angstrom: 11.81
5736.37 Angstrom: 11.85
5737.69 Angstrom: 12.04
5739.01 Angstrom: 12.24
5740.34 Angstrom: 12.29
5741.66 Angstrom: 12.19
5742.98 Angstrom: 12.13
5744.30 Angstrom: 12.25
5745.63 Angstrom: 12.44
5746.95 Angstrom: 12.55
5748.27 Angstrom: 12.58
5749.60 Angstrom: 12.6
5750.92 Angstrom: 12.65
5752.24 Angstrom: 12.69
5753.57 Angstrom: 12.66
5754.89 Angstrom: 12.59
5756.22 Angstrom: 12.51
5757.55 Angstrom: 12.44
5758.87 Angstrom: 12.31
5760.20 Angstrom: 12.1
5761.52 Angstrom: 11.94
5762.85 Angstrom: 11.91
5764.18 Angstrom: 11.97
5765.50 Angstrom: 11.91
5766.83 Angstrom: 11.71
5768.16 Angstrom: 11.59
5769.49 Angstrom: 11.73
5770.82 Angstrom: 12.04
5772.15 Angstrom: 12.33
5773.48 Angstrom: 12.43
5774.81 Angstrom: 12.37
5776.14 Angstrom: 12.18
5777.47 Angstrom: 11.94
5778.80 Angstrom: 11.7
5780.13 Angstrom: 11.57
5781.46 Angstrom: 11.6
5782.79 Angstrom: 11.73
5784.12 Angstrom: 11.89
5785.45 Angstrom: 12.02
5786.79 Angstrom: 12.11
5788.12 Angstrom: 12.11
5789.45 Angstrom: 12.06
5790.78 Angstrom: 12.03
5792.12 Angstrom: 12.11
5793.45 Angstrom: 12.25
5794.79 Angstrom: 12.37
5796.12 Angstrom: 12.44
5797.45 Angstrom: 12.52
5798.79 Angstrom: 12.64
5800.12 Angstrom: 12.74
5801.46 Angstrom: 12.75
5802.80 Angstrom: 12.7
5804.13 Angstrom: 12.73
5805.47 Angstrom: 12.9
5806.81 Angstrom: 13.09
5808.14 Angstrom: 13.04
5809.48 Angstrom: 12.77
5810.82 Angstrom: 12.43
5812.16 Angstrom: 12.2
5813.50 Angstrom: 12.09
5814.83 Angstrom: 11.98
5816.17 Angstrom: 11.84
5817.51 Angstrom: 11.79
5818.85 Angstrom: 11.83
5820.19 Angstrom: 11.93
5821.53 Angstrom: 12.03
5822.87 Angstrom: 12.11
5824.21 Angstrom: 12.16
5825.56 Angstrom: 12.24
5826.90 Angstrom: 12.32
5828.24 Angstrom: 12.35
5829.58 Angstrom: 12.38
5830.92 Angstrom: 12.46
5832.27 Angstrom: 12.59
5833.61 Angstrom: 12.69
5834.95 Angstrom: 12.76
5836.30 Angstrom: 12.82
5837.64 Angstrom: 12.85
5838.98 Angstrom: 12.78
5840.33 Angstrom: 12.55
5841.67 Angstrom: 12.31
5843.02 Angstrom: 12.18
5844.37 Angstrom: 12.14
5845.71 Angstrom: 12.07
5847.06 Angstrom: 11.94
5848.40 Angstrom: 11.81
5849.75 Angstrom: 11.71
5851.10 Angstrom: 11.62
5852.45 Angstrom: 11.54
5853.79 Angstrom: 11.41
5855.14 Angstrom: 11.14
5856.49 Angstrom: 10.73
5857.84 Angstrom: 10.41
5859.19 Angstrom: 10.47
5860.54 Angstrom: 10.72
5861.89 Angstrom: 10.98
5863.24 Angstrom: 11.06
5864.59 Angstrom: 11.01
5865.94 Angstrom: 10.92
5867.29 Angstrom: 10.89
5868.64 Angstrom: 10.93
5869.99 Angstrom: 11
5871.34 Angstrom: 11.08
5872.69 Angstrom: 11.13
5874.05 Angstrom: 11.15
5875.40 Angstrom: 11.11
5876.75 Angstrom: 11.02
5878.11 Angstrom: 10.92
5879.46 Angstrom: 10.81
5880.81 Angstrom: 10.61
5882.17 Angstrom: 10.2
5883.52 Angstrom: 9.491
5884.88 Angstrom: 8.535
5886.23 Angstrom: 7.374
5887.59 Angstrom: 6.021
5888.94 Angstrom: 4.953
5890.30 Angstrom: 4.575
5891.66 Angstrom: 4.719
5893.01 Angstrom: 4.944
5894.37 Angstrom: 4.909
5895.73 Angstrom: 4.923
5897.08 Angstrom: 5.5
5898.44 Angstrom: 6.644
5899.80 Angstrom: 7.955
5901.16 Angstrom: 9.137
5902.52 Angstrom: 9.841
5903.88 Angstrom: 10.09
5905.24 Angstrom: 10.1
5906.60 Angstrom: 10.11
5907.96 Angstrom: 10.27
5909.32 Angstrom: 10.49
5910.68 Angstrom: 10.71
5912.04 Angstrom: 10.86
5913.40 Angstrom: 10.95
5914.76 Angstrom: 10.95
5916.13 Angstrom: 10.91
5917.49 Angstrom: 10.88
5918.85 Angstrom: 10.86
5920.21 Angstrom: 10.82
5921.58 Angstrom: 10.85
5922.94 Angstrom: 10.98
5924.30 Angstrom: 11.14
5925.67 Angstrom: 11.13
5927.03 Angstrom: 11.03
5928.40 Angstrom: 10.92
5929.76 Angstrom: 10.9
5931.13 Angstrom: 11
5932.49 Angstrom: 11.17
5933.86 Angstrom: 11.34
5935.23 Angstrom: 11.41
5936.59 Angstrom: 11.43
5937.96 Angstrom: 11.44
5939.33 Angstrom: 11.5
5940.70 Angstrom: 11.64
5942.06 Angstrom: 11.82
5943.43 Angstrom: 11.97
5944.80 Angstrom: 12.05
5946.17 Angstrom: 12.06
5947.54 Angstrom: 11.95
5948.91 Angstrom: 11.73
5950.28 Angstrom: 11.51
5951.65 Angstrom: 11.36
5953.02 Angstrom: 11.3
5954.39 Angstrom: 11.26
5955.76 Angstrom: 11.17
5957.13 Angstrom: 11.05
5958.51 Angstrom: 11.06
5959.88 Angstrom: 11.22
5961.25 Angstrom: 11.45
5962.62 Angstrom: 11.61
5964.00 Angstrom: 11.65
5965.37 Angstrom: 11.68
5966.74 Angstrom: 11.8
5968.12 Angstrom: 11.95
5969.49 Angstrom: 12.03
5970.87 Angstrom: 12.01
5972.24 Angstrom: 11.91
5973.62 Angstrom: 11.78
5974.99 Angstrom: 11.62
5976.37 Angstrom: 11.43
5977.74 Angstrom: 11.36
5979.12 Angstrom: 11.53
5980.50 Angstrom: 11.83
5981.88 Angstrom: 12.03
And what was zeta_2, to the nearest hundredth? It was 3.52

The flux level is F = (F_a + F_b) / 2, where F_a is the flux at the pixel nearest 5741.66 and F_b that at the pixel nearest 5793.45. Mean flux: 12.2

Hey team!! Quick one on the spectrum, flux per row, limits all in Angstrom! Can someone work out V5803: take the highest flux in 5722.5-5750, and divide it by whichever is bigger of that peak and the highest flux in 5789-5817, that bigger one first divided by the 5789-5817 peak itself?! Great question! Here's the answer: 12.6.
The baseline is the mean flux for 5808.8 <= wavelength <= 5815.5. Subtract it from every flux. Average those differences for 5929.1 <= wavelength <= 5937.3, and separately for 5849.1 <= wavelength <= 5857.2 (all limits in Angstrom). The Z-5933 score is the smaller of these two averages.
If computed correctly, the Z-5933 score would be -1.09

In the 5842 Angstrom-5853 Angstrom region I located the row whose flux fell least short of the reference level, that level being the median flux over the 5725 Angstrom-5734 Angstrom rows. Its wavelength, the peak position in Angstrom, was 5843.02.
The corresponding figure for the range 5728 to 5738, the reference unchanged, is 5737.69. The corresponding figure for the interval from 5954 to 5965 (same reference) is 5964.00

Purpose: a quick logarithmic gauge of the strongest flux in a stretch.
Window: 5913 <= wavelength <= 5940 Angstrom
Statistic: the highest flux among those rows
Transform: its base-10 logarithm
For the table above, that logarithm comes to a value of 1.06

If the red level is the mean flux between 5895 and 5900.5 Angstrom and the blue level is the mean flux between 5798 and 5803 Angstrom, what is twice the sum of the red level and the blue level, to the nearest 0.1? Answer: 37.9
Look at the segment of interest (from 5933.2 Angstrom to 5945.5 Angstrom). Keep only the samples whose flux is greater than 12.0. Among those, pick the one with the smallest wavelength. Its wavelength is 5944.80 Angstrom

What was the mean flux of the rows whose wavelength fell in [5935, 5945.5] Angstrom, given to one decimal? 11.7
